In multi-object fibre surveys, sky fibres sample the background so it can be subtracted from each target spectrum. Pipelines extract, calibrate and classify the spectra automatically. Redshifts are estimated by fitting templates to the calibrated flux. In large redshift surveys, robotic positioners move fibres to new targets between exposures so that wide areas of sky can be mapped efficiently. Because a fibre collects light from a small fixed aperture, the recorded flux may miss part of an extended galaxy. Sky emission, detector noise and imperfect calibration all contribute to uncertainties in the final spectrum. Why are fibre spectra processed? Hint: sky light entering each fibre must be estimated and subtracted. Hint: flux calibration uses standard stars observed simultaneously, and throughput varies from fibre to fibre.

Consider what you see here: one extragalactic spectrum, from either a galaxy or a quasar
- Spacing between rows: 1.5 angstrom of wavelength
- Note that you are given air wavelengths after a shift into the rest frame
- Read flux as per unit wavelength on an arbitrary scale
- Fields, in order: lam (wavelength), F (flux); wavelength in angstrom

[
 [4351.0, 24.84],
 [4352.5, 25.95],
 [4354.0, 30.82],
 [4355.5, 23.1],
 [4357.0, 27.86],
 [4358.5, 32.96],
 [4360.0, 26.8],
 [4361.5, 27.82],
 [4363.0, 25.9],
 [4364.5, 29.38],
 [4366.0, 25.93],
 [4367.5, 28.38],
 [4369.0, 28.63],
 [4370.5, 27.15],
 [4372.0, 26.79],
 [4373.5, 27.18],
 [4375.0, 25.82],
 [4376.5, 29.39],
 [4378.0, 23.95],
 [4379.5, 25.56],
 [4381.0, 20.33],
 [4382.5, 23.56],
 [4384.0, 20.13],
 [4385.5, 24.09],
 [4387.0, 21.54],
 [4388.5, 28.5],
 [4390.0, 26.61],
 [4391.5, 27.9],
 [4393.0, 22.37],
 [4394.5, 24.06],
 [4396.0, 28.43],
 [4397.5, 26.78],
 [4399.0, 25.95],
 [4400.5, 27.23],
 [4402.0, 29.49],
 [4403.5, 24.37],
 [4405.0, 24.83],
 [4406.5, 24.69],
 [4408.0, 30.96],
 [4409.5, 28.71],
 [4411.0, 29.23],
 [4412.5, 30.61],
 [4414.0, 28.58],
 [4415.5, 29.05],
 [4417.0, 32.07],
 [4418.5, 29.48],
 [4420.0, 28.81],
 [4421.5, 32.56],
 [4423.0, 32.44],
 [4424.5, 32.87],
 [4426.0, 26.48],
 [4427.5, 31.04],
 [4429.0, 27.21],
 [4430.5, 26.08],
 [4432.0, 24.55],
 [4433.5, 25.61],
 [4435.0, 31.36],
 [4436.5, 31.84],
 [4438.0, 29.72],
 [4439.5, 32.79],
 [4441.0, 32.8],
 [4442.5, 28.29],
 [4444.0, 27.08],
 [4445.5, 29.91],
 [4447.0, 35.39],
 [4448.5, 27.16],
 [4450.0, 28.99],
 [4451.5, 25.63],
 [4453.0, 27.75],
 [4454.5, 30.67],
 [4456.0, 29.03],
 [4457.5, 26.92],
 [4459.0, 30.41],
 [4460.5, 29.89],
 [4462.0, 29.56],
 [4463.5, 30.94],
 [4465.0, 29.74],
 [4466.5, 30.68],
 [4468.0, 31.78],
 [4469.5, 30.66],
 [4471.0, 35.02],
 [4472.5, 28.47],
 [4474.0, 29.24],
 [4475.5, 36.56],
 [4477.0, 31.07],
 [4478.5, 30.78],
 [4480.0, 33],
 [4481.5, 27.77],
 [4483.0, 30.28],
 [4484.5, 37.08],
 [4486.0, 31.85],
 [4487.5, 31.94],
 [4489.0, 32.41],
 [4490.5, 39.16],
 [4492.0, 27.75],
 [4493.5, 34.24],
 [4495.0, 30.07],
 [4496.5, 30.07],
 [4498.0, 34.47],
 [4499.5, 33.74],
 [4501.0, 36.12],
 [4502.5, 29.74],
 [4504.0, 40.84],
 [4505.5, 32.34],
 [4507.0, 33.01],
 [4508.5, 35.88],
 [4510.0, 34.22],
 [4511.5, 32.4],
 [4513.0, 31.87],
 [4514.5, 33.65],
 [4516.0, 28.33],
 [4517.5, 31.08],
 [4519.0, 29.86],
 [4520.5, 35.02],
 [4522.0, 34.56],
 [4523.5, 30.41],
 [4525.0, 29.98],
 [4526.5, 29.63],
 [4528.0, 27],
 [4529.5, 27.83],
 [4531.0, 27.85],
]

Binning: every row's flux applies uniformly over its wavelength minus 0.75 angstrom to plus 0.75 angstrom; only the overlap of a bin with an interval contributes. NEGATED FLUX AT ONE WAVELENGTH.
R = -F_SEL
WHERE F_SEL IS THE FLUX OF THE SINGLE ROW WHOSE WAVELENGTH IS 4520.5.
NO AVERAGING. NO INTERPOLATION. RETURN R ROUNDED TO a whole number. -35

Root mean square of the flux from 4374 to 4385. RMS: 24.3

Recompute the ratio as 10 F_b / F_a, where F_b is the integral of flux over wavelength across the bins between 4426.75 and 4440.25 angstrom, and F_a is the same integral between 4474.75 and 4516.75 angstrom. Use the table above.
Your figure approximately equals 2.8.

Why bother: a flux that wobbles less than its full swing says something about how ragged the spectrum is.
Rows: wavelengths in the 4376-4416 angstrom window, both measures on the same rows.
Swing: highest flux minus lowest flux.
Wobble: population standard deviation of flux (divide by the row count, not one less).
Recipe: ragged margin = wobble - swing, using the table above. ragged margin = -7.8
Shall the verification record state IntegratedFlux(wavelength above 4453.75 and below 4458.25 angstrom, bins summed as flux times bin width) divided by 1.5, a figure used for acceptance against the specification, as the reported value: 87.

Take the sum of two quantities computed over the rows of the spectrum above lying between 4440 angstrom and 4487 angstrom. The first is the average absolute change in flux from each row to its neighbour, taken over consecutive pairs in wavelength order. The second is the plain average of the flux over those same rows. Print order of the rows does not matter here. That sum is 34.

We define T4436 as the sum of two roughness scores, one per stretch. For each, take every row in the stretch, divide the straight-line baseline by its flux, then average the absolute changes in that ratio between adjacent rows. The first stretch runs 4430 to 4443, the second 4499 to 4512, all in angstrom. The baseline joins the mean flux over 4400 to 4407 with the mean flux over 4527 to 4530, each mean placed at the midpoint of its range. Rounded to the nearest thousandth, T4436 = 0.173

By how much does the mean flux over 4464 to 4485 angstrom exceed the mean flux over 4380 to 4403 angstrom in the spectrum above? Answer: 6.4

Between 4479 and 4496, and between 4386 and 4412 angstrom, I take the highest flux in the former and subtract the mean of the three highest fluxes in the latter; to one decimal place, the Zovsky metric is 9.3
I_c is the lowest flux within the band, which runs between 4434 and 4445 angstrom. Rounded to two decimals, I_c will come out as 27.08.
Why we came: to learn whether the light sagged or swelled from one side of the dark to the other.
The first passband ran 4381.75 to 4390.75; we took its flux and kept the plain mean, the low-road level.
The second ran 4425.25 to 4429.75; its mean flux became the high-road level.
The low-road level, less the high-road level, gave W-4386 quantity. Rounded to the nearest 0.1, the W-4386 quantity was -4.2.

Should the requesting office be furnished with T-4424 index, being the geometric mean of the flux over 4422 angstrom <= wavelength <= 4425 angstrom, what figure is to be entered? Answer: 32.7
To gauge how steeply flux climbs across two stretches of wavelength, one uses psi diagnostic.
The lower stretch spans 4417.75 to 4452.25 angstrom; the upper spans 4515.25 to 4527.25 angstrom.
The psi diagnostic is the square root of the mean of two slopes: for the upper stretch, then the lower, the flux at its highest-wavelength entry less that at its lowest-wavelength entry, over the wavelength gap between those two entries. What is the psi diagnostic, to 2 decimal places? 0.06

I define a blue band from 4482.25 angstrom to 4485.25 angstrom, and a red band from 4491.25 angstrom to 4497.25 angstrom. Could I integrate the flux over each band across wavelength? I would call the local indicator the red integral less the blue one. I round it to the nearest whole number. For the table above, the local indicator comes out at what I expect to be 82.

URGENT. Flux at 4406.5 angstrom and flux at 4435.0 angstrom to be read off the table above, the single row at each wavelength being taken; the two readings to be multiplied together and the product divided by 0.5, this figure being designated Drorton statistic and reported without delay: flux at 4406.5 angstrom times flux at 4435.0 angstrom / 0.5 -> 1549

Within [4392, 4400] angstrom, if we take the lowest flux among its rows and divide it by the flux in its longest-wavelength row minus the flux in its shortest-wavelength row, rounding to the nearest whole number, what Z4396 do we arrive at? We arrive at 6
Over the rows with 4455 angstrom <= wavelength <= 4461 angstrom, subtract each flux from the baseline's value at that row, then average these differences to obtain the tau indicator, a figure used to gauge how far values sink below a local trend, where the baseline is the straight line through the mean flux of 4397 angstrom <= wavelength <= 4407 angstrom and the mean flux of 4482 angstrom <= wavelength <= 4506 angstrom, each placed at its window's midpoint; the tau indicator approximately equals 1.4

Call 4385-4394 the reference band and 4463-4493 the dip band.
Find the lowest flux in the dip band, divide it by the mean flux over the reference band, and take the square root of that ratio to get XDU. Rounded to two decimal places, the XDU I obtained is 1.05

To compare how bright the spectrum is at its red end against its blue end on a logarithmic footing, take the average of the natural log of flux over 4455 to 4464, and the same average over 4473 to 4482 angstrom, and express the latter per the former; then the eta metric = 1.02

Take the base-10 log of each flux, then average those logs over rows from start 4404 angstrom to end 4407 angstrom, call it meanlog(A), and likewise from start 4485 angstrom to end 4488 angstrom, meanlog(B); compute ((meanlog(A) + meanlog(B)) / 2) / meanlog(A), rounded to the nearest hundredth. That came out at 1.04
